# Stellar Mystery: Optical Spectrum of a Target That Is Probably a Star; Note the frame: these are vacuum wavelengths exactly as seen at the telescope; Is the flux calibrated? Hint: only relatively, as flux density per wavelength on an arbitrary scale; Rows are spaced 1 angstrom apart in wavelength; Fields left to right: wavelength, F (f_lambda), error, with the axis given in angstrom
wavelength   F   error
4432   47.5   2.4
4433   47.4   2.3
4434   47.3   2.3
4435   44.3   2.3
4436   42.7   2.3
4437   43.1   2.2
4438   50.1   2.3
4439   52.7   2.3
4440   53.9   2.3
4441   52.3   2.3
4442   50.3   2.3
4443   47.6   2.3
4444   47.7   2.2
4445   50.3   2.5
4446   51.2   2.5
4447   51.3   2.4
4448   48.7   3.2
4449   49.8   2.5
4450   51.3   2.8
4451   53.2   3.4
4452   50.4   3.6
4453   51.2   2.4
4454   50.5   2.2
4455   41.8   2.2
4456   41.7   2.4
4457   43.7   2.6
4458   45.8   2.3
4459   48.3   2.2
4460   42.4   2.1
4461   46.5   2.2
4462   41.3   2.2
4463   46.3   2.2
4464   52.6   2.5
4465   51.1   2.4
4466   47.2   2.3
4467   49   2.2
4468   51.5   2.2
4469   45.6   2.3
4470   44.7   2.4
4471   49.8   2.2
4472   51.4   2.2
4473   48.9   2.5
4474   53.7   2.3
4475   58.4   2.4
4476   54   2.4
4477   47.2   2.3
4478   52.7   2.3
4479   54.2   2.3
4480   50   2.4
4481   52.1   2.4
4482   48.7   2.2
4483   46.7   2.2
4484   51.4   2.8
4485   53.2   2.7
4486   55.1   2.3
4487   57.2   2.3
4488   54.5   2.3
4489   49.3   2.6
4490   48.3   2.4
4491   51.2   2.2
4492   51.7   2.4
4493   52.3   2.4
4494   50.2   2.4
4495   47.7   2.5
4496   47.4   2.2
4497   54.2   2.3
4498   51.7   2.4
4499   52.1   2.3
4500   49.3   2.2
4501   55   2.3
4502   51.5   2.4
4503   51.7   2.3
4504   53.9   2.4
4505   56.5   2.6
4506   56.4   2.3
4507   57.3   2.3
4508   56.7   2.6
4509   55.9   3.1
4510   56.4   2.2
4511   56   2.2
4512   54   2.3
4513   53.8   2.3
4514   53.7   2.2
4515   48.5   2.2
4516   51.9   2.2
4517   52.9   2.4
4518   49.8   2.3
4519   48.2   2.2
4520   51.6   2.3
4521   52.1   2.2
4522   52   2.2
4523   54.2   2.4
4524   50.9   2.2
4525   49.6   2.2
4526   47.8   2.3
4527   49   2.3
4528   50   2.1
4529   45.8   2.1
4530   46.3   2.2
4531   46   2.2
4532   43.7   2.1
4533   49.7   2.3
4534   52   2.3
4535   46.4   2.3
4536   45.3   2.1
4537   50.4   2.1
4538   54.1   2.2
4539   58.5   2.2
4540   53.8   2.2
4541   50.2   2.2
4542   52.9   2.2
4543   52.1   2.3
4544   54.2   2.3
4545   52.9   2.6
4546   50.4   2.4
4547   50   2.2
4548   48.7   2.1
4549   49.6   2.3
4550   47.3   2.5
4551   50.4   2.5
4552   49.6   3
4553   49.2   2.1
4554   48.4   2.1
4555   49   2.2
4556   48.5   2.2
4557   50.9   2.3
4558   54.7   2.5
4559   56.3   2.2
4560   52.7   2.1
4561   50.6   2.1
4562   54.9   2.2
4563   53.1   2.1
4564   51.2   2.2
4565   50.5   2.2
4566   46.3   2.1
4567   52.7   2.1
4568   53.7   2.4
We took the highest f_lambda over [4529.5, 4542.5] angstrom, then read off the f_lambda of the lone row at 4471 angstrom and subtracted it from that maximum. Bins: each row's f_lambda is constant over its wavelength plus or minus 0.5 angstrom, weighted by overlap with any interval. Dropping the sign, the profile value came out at 8.7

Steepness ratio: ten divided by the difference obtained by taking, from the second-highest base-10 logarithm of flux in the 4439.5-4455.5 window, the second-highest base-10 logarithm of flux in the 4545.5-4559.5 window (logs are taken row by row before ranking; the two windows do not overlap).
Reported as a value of -828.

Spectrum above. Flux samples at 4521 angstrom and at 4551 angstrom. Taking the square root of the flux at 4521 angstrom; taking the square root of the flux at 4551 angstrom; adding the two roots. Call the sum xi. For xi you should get 14.32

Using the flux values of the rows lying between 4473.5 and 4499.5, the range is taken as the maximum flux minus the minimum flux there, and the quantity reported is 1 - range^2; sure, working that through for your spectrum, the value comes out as -136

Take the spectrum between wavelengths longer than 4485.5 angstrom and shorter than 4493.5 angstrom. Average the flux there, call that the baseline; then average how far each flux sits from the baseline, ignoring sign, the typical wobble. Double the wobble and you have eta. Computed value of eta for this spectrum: 4.7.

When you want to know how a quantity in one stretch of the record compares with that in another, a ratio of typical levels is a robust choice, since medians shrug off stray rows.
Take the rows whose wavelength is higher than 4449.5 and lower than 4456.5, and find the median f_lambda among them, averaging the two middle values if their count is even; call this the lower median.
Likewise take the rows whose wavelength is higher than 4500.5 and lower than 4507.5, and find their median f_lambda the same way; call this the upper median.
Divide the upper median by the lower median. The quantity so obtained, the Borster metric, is 1.089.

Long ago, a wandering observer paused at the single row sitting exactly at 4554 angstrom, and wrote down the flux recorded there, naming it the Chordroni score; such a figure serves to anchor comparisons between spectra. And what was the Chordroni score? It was 48.4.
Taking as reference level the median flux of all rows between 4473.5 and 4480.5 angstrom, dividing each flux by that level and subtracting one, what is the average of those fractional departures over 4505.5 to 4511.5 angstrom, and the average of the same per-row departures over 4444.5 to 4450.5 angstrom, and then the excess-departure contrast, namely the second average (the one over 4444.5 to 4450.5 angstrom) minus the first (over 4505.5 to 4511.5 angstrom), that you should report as -0.11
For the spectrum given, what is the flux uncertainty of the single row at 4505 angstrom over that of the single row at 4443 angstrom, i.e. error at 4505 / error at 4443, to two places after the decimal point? 1.13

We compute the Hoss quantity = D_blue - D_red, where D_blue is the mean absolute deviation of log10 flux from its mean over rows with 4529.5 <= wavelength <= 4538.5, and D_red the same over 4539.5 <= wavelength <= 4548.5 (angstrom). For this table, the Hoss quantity 0.013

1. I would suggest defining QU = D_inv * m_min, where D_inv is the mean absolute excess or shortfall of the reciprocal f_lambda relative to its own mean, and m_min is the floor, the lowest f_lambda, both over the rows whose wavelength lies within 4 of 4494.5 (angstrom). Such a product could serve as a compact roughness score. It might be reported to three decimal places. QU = 0.033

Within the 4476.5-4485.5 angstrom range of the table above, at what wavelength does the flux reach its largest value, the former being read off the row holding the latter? 4479 angstrom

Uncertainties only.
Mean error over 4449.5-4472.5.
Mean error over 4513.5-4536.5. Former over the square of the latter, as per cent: 49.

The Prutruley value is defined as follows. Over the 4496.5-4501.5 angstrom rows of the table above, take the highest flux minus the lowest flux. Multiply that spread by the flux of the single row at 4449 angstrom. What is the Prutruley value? 284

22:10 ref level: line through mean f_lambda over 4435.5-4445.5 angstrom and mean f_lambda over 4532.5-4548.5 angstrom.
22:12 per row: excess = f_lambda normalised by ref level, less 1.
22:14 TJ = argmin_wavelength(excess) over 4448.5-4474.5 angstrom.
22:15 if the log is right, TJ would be 4462 angstrom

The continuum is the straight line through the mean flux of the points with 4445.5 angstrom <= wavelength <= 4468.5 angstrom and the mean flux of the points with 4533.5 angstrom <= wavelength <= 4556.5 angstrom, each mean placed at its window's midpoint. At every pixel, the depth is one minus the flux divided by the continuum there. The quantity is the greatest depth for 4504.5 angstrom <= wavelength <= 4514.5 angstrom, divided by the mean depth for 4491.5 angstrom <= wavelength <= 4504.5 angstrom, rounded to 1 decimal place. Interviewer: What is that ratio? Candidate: 1.8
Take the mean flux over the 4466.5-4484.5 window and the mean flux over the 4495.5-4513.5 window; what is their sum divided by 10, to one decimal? 10.4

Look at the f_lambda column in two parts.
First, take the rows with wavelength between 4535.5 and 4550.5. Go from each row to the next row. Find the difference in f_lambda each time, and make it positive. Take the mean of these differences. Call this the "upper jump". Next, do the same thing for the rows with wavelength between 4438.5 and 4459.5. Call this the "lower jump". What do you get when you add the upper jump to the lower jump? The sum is 4.5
